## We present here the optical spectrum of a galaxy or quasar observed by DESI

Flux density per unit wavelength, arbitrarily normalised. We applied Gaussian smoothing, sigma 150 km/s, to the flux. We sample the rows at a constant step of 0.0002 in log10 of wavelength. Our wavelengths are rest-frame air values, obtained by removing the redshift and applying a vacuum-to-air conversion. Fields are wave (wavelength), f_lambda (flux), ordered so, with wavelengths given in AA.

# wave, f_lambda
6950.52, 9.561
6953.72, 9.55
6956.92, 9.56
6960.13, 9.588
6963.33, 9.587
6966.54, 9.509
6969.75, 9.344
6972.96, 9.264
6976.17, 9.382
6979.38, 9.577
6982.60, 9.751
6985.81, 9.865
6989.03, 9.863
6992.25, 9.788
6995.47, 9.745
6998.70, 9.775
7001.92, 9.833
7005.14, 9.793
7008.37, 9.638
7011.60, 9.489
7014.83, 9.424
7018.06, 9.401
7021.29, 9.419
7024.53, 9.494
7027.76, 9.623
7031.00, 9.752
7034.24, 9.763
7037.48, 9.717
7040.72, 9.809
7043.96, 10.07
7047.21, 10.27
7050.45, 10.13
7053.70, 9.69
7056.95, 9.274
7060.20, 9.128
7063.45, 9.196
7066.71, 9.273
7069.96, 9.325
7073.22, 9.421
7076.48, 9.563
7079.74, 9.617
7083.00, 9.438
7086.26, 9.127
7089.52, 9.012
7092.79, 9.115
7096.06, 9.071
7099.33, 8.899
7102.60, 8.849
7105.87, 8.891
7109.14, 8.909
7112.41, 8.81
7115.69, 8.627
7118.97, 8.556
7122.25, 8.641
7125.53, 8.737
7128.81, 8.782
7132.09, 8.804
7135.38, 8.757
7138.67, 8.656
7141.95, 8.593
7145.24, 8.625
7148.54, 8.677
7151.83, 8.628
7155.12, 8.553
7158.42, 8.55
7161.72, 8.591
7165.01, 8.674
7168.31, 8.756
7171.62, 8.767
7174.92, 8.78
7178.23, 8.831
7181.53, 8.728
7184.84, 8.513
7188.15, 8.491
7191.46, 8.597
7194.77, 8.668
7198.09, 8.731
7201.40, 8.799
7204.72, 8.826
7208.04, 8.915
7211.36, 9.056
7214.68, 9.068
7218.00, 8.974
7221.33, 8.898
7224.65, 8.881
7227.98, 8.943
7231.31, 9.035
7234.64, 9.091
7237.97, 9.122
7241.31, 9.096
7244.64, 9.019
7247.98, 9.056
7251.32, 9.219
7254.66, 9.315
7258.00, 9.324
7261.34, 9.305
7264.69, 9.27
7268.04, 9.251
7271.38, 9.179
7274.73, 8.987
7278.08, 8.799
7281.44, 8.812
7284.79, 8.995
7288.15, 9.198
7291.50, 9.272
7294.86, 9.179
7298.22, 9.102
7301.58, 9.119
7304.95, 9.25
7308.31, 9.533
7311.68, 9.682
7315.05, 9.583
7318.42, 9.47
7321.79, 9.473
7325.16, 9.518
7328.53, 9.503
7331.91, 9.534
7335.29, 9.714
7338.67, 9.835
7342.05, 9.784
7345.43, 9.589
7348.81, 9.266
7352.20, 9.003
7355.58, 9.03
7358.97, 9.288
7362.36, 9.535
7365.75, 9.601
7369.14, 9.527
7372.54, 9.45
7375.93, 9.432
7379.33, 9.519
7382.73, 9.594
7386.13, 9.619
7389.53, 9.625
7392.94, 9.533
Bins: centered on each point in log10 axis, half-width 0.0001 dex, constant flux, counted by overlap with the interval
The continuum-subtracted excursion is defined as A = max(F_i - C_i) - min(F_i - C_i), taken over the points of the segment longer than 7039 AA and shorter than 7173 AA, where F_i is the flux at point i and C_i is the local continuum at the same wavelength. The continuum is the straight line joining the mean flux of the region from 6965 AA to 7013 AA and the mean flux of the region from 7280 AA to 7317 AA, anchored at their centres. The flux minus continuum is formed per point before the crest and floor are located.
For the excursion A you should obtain 1.6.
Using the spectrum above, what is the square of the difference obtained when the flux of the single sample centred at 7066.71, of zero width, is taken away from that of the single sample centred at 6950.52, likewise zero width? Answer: 0.08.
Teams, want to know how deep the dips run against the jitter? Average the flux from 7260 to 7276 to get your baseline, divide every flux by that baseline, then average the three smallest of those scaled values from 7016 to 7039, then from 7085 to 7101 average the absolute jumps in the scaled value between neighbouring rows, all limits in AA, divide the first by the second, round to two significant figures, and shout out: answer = 87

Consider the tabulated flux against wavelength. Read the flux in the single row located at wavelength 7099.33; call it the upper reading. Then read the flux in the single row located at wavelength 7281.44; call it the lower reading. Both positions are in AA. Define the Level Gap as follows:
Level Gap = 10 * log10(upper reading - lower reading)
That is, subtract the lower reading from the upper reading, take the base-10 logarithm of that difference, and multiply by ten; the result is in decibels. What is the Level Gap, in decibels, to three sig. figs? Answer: -10.6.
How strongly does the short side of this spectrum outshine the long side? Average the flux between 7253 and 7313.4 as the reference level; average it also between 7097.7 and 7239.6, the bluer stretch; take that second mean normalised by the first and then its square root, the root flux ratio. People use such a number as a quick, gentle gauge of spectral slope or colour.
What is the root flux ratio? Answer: 0.98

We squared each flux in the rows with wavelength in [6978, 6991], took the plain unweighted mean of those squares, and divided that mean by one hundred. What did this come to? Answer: 0.95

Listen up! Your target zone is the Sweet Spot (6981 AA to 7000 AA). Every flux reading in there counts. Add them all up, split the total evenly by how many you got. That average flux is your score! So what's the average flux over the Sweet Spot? 9.8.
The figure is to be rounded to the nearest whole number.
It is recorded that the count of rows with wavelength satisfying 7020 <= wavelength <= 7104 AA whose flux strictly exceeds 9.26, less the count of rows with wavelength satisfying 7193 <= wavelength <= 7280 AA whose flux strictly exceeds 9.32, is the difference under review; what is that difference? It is 17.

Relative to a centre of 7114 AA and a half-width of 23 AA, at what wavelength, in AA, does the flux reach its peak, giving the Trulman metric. 7092.79 AA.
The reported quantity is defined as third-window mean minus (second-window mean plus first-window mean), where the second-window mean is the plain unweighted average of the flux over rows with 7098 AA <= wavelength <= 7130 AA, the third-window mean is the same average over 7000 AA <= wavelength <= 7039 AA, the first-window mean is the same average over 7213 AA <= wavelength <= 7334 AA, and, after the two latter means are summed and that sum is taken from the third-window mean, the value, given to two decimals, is -8.35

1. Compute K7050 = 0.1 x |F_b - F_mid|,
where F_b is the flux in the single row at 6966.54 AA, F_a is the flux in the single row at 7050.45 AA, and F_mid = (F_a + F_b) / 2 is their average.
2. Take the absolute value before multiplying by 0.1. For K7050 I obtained 0.031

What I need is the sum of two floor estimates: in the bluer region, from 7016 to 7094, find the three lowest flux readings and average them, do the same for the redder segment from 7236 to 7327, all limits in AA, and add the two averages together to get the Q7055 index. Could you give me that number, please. 18.0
